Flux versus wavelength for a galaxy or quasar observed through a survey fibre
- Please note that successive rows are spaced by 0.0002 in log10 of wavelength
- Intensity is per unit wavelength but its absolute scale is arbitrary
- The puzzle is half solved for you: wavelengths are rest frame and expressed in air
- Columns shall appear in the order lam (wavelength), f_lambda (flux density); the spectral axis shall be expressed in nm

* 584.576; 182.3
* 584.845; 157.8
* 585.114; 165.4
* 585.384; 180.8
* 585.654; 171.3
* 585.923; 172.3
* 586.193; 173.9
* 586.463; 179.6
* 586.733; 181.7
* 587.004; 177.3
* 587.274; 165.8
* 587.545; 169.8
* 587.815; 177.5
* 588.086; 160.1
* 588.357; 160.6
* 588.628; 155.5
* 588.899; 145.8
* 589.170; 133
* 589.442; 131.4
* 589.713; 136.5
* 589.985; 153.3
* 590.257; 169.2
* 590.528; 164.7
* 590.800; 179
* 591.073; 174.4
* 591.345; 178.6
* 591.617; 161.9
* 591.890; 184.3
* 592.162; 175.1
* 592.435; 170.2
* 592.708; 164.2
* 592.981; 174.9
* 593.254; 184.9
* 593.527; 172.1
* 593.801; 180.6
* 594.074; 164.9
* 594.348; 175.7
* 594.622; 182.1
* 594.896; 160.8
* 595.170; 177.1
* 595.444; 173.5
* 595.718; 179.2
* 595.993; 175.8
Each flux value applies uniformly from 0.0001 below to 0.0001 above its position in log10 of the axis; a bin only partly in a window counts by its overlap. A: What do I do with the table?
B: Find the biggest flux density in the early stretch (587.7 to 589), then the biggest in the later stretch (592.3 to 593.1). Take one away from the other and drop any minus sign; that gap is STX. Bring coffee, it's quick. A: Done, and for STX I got 2.6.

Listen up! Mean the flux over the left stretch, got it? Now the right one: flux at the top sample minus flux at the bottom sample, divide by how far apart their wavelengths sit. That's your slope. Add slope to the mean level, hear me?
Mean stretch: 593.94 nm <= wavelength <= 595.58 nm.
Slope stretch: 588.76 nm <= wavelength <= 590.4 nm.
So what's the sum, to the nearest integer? 190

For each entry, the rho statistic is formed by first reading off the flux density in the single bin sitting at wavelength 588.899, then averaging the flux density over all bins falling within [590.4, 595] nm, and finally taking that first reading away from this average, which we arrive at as 28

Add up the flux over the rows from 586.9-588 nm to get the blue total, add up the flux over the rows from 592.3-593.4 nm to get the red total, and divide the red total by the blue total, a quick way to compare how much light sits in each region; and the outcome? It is 1.01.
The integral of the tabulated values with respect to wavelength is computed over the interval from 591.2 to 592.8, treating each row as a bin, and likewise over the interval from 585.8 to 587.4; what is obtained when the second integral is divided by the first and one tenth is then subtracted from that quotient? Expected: 0.91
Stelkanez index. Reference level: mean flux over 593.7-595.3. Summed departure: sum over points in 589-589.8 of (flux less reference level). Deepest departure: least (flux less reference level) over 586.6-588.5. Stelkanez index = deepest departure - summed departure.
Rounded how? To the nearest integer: 106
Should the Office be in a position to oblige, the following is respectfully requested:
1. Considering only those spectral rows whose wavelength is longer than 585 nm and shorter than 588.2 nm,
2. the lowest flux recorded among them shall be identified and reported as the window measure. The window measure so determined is 160.1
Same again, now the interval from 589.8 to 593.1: 153.3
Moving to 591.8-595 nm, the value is 160.8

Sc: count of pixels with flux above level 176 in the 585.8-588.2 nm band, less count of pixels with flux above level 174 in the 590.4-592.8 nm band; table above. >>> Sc -1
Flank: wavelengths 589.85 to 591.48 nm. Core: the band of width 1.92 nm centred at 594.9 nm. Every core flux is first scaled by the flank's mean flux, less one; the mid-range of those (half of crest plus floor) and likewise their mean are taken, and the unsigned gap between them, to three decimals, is 0.011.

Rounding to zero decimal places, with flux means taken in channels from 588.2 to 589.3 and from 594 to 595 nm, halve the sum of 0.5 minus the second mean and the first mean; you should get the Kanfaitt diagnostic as -11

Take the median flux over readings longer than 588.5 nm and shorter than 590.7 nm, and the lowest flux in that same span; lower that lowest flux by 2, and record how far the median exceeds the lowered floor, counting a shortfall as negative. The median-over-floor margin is 20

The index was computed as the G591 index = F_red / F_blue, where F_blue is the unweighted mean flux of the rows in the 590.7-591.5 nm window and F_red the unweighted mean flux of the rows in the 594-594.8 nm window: 0.98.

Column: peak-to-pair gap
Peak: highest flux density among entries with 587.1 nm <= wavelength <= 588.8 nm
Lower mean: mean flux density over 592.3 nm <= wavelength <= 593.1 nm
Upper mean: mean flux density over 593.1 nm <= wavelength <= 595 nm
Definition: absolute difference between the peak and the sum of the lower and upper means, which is 167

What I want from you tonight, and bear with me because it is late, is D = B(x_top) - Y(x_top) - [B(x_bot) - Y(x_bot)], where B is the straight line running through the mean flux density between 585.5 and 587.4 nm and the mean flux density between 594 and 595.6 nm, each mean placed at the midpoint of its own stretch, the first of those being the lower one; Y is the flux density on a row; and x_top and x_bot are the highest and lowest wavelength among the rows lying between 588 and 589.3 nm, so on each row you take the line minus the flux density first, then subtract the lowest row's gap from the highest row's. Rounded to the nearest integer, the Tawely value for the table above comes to 27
